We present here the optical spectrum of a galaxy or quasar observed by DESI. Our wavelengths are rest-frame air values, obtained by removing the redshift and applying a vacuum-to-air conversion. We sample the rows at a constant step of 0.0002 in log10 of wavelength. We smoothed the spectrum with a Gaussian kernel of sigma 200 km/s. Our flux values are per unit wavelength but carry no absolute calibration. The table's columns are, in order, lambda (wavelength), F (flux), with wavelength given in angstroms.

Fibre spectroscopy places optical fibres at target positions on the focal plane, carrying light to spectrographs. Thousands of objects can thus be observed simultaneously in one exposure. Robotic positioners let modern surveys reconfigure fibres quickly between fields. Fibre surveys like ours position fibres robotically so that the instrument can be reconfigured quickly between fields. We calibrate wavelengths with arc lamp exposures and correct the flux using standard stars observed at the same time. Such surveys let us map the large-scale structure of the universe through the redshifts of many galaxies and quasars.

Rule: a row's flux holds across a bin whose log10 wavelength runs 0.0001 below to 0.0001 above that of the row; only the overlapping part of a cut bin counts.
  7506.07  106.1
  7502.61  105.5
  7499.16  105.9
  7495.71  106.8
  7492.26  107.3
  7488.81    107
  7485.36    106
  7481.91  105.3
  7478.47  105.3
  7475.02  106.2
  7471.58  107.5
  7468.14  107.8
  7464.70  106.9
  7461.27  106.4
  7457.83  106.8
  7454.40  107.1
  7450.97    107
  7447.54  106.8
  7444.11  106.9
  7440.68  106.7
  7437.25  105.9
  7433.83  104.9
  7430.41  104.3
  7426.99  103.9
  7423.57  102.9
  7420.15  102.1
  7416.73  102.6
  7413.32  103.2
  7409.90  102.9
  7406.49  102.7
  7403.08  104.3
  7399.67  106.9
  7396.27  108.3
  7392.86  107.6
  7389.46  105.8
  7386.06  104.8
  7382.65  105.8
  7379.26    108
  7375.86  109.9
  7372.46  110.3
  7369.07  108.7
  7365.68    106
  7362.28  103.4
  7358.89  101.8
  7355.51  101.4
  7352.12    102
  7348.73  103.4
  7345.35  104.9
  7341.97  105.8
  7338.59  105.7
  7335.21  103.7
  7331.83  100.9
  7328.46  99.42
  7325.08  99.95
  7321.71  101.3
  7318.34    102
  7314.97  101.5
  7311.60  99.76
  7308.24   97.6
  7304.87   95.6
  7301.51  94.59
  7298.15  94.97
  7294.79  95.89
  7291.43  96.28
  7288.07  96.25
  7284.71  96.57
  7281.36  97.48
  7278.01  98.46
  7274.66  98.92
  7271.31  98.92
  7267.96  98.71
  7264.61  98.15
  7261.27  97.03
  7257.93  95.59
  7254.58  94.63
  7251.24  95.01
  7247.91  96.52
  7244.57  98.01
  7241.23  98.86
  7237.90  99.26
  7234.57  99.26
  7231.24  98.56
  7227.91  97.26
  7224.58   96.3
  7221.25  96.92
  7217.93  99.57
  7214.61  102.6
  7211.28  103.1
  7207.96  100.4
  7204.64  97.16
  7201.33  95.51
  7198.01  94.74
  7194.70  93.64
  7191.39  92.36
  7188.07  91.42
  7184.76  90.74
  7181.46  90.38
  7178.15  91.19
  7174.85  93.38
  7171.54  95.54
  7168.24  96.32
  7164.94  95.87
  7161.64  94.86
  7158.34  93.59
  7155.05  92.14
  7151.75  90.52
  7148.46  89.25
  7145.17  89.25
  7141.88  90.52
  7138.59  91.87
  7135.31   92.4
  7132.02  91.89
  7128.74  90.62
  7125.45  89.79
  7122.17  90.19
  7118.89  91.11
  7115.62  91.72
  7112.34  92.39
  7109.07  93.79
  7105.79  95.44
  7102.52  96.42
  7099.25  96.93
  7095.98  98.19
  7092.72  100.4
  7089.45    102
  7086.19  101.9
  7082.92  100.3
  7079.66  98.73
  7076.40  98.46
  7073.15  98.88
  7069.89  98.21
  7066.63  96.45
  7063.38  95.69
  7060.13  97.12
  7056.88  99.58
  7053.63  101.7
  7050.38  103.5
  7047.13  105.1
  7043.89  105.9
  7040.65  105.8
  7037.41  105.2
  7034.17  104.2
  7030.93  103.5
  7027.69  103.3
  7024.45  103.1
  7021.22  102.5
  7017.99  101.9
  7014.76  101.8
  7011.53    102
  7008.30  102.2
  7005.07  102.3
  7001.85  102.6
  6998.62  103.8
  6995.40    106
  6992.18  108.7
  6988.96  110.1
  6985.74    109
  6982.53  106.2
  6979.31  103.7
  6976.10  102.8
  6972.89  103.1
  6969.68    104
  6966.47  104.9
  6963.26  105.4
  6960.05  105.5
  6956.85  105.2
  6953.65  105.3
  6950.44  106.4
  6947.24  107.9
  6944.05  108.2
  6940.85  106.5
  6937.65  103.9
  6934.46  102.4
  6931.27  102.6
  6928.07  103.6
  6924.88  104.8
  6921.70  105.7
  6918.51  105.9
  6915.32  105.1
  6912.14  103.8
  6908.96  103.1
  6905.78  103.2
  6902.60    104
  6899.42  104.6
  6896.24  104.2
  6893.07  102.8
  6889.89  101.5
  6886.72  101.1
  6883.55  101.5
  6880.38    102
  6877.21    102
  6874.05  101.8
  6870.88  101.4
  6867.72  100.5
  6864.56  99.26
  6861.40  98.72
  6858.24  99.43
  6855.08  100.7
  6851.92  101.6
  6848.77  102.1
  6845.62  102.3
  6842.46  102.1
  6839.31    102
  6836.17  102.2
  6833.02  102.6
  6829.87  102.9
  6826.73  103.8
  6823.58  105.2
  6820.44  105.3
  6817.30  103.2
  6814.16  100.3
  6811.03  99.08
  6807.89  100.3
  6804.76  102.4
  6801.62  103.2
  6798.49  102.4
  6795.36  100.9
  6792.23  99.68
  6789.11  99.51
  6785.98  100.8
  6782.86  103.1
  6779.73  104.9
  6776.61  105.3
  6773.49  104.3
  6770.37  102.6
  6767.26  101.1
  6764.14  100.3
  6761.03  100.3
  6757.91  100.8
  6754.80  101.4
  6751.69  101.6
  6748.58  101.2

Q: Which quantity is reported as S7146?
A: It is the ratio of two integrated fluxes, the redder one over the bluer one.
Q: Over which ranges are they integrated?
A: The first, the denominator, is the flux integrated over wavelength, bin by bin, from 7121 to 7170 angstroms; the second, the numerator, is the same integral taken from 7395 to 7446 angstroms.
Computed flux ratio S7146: 1.18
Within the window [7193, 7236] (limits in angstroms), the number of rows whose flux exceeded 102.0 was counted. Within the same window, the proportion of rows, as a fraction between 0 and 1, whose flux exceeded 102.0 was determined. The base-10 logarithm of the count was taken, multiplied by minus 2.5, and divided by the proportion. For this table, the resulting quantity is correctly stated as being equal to -4.9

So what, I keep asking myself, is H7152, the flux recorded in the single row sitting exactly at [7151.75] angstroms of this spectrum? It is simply 90.52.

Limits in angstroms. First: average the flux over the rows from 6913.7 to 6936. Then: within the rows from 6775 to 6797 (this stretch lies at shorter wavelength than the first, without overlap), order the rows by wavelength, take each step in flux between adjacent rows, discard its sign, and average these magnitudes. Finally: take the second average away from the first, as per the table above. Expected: 103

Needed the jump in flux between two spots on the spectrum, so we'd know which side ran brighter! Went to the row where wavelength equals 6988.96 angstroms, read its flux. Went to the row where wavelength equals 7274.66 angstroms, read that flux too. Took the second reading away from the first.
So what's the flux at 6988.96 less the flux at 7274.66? 11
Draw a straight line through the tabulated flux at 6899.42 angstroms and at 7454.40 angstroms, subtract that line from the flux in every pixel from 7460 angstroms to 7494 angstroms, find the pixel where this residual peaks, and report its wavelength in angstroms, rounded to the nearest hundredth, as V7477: 7468.14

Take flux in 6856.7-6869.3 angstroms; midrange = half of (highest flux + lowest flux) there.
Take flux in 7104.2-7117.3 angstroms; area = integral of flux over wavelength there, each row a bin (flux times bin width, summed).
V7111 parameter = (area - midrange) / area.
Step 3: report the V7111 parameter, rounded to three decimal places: 0.919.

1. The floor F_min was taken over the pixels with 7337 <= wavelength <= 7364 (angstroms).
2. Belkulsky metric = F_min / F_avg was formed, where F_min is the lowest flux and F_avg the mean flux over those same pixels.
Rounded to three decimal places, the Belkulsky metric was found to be 0.979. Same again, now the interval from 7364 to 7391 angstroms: 0.976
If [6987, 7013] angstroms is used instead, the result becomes 0.974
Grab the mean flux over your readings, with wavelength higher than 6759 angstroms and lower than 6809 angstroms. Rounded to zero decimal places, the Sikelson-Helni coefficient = 102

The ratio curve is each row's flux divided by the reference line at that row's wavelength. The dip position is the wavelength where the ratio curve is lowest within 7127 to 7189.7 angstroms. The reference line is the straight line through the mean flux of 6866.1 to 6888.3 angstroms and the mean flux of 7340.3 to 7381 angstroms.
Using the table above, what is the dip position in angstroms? 7148.46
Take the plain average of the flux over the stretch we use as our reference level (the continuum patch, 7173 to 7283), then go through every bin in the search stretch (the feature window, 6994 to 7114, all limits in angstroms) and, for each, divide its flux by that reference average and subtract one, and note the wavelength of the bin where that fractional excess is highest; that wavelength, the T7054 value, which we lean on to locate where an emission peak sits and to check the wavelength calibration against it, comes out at 6995.40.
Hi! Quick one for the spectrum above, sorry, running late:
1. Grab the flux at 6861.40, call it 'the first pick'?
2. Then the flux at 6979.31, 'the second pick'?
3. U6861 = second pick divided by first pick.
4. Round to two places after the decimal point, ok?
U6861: 1.05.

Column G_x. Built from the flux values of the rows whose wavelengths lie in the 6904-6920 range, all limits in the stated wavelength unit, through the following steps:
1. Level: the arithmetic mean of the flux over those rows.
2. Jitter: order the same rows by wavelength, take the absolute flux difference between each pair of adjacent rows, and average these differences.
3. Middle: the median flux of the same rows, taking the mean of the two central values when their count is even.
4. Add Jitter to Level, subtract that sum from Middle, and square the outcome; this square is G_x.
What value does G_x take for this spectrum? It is 1.3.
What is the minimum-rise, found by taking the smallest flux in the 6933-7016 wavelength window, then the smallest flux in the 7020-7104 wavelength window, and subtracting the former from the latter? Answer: -6.1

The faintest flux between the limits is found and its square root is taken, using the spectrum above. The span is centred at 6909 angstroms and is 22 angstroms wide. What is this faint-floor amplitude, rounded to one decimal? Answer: 10.2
